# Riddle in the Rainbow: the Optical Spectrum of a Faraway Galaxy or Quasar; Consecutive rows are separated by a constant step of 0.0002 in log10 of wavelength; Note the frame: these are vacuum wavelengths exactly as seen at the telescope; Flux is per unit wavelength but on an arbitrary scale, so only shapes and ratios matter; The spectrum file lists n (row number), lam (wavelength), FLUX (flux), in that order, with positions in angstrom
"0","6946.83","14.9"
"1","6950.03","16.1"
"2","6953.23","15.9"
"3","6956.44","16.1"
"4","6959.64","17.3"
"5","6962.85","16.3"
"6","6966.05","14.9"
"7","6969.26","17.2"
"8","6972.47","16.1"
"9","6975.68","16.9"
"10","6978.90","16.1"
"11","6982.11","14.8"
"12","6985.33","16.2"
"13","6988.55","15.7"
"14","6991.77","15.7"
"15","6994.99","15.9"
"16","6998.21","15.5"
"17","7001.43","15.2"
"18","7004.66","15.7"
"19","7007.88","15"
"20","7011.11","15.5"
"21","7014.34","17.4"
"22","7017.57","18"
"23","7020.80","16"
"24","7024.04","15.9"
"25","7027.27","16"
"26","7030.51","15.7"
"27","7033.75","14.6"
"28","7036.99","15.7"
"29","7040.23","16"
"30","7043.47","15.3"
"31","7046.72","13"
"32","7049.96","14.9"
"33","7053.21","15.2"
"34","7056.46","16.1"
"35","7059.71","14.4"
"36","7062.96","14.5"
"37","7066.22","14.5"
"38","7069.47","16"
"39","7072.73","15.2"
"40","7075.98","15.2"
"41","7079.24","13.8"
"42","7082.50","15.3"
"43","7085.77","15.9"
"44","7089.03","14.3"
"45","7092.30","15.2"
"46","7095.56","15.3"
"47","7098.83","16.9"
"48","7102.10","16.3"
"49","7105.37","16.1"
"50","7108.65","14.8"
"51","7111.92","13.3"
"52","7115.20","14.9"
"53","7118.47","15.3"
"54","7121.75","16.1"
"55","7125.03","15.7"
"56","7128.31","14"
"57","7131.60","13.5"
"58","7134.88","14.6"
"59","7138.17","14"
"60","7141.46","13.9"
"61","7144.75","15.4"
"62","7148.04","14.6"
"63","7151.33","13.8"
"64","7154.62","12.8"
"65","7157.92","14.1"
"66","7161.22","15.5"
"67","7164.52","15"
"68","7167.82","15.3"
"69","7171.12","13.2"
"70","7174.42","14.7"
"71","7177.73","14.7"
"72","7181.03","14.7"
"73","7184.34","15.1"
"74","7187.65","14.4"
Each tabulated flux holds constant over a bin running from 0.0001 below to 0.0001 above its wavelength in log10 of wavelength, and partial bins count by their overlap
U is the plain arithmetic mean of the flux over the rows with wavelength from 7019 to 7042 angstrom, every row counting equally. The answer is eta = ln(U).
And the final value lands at 2.75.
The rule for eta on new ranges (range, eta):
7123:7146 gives 2.67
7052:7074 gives 2.72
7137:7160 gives 2.65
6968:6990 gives 2.78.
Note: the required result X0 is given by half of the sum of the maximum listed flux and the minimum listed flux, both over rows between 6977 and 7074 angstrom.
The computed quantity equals 15.5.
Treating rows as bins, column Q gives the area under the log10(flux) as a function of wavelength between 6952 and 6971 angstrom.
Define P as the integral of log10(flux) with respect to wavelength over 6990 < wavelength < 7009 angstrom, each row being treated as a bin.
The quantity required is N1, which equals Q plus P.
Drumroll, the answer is 45.6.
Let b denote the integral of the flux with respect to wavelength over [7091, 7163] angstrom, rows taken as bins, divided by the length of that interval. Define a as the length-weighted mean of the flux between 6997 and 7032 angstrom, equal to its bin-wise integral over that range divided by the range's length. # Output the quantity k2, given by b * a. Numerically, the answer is 237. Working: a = 16.0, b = 14.8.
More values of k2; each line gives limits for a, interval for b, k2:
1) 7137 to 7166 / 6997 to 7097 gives 220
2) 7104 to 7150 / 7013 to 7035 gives 239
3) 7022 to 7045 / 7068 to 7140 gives 235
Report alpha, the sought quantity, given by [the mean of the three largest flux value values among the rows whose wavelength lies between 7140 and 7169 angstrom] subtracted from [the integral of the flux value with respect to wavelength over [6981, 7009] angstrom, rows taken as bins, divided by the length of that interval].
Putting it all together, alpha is 0.14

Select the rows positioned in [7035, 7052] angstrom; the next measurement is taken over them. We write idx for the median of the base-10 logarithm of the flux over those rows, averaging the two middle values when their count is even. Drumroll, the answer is 1.18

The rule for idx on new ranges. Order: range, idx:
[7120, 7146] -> 1.16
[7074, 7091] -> 1.18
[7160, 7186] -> 1.17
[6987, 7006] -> 1.20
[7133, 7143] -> 1.15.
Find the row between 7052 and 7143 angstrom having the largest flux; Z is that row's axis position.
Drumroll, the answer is 7098.83 angstrom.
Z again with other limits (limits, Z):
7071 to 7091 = 7085.77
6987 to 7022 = 7017.57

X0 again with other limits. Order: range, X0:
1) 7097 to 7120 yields 15.1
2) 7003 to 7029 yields 16.5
